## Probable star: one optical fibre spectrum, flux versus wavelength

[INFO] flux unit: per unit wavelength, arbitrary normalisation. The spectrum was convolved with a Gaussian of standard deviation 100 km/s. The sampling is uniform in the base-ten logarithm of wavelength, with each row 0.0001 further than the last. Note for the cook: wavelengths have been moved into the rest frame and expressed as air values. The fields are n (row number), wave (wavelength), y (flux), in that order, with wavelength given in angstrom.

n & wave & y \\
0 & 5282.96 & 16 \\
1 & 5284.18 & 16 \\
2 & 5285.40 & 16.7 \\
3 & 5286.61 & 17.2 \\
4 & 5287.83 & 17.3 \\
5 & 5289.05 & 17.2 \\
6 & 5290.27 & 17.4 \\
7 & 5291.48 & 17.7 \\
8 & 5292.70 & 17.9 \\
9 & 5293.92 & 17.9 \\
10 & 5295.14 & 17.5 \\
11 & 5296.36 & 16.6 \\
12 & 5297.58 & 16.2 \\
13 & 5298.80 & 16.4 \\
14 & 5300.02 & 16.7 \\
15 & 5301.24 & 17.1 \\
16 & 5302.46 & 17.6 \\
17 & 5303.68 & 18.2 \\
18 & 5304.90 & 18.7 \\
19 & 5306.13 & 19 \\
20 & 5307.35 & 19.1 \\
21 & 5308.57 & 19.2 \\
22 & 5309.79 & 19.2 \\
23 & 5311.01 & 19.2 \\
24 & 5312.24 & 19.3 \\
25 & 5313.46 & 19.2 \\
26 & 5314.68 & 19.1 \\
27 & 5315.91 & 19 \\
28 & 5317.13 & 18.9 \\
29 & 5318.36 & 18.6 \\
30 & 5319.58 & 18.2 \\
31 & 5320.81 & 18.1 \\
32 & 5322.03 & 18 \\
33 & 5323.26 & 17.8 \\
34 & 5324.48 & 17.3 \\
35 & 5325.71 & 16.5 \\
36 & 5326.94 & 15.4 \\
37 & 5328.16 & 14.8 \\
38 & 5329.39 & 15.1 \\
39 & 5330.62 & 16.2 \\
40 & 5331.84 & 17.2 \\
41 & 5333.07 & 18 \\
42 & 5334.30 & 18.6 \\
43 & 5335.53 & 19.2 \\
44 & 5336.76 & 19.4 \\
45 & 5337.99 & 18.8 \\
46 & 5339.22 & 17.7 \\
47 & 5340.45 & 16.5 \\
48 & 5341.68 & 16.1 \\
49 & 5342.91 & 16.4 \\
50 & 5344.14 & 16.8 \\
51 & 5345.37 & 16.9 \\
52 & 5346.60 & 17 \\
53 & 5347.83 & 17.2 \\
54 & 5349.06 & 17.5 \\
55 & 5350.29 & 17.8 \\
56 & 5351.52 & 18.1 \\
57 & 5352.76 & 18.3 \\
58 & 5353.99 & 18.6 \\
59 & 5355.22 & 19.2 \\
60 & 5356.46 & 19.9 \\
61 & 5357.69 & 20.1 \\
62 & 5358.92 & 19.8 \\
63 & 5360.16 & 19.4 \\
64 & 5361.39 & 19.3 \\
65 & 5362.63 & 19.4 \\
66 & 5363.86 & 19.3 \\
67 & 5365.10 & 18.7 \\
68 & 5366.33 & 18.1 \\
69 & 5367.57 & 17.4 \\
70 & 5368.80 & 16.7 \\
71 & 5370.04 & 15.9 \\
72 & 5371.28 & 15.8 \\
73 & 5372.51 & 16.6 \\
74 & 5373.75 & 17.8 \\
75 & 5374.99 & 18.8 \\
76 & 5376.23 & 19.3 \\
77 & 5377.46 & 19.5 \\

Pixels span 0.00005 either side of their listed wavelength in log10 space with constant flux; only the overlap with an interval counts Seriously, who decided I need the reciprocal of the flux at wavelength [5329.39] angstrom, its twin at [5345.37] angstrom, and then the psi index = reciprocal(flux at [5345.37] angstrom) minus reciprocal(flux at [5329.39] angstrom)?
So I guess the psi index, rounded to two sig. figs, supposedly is -0.0071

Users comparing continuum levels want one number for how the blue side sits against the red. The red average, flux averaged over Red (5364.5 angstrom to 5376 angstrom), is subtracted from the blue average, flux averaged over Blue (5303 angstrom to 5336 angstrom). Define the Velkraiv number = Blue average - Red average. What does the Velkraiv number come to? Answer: 0.7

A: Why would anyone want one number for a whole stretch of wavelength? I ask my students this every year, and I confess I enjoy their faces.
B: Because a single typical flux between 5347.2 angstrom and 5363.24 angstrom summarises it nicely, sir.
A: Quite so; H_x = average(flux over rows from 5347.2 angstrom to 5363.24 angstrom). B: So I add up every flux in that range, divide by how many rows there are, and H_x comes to 18.8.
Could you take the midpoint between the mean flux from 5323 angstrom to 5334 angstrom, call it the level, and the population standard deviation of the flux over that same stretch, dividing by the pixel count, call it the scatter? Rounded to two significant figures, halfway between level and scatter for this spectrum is 8.8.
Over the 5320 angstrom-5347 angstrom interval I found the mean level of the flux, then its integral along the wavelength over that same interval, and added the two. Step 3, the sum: 481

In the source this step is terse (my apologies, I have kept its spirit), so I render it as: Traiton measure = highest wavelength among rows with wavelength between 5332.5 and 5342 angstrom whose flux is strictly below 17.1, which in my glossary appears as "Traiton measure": 5341.68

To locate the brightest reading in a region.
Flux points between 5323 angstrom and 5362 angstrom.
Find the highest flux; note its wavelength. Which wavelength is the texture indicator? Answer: 5357.69 angstrom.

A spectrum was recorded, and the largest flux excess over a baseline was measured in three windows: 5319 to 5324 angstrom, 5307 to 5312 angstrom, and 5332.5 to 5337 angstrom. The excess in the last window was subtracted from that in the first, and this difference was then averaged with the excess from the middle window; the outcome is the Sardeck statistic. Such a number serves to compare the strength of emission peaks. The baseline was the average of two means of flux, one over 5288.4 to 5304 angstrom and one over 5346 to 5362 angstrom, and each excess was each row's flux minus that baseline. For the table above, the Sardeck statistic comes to 0.03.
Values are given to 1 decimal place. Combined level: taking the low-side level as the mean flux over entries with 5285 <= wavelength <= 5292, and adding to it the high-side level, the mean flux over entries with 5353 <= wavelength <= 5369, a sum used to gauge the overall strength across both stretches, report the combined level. 36.2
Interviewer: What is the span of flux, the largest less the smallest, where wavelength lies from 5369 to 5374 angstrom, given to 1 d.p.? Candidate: 2.0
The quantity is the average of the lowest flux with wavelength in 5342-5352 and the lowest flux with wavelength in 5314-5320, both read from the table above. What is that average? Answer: 17.3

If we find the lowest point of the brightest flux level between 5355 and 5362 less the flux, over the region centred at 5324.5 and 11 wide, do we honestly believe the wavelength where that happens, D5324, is 5319.58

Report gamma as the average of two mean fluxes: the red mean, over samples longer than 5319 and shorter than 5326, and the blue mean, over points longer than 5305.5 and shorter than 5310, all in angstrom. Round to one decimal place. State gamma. 18.4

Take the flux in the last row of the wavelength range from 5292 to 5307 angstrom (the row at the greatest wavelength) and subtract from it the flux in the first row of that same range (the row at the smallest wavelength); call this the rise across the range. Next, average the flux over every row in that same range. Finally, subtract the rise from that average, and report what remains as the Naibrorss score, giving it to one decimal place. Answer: 16.4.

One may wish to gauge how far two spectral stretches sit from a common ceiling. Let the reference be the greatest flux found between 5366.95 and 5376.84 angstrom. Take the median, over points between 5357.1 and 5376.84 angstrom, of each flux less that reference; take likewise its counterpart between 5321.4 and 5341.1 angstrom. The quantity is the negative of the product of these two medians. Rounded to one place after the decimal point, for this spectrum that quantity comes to -1.0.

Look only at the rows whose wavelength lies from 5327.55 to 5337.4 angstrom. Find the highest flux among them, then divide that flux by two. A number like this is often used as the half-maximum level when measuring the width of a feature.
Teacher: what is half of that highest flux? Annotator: 9.7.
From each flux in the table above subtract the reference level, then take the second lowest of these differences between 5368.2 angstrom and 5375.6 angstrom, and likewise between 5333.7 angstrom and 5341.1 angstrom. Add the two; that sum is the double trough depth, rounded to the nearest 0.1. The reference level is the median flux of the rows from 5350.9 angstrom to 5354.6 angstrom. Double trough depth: -3.0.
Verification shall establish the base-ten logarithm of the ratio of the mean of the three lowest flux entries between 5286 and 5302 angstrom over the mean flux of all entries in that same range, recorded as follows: -0.020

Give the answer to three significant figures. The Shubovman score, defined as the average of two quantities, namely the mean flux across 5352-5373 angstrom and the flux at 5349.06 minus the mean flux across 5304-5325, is 8.59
